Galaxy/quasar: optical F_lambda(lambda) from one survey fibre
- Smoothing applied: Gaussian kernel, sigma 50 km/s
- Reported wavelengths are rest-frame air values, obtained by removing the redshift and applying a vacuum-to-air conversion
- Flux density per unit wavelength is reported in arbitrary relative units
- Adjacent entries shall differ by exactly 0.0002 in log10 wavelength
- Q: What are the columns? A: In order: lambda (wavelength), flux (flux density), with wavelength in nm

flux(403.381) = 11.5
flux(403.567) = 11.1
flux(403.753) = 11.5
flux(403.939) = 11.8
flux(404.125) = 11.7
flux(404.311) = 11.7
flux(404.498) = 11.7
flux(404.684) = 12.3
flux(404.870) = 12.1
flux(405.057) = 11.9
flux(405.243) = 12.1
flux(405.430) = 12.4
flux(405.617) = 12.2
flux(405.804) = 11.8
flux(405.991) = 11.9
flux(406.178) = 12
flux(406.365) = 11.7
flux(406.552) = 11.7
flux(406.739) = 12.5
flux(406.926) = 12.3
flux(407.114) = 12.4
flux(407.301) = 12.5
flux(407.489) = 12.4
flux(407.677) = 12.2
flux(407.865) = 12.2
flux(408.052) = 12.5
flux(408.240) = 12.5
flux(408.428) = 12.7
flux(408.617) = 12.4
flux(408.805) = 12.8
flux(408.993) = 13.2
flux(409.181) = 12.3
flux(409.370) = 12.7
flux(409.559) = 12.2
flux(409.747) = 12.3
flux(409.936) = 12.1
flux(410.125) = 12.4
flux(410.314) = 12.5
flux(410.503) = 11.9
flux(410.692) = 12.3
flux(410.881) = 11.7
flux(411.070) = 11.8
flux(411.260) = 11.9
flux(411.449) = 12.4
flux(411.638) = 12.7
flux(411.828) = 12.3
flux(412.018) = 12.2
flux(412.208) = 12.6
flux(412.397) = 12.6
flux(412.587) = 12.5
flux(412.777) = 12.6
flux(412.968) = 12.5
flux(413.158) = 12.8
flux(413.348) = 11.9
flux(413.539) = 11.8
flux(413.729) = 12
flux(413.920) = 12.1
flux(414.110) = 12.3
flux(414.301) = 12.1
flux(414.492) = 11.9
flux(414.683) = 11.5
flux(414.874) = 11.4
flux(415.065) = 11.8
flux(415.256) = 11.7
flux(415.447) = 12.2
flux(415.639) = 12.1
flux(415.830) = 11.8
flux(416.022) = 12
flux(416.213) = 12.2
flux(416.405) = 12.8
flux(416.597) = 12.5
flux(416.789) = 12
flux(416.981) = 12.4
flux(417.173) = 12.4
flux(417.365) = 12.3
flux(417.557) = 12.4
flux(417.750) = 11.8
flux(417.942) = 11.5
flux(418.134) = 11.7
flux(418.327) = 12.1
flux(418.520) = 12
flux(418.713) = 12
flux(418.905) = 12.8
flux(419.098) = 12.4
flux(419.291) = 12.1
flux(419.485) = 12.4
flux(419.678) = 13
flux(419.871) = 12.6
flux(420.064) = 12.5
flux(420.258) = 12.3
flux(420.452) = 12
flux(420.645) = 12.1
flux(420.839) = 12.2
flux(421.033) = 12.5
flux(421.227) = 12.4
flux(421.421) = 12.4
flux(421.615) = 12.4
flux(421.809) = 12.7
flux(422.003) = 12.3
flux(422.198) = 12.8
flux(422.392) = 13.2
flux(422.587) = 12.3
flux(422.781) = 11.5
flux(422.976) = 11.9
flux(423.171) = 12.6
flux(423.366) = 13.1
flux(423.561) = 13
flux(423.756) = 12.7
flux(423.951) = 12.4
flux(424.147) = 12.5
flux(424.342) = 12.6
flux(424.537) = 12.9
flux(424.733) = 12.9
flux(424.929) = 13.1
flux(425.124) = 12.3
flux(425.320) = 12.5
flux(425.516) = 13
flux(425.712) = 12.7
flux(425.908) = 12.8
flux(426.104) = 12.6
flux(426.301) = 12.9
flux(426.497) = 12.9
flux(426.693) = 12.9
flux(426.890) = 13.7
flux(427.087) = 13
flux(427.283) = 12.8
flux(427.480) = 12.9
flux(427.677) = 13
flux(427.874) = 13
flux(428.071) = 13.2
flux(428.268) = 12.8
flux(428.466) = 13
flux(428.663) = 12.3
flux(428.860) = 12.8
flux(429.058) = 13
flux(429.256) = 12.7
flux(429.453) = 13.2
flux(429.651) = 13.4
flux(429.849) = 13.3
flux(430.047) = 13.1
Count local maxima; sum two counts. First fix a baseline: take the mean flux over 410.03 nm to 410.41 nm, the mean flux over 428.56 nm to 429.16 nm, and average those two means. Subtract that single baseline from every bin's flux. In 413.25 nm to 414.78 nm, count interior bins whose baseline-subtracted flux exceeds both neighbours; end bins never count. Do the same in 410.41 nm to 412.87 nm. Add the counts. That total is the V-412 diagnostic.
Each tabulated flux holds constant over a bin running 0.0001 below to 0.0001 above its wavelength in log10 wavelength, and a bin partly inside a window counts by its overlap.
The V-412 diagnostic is 3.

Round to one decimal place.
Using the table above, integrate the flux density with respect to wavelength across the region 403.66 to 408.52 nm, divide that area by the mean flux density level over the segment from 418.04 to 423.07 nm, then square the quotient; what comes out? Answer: 22.8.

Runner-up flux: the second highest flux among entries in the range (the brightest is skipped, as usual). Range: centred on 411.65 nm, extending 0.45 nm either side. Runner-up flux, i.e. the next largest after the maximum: 12.4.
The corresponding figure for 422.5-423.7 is 13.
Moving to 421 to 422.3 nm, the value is 12.7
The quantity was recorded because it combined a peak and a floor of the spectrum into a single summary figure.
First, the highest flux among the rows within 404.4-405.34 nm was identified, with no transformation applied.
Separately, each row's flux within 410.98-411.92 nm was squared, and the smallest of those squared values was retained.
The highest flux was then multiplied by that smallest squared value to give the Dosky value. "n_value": 1713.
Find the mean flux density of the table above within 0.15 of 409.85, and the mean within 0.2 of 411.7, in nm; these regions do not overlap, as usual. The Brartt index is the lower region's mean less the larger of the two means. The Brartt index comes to -0.3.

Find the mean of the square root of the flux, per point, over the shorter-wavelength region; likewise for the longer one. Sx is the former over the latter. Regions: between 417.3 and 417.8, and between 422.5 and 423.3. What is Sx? 1.00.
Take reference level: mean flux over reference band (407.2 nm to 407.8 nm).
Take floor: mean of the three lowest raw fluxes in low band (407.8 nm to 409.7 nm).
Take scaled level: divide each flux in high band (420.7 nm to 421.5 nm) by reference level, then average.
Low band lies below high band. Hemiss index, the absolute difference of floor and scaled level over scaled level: 11.23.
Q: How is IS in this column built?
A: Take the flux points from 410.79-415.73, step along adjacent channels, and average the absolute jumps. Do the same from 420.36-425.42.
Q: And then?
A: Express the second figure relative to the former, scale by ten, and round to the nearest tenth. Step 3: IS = 13.2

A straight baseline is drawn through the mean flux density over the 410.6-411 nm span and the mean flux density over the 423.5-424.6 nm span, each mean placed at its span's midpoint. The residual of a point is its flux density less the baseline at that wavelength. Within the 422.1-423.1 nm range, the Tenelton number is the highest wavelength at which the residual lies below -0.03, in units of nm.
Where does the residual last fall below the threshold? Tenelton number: 422.976 nm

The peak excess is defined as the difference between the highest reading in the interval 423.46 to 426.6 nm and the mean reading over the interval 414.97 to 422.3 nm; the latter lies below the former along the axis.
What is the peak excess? 0.85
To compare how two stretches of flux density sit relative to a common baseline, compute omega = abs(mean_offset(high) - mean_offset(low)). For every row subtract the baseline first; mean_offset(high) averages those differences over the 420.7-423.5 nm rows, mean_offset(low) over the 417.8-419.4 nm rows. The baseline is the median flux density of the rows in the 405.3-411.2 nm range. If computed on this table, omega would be 0.38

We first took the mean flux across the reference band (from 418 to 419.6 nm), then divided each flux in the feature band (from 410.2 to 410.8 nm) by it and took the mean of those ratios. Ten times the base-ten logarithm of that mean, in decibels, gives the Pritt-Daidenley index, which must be 0.02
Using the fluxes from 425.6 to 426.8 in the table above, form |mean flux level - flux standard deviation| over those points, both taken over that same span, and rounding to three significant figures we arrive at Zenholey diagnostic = 12.7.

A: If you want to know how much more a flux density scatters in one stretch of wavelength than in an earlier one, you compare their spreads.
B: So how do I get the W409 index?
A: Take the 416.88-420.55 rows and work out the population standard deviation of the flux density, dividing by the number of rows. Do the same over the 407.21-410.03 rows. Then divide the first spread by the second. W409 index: 1.3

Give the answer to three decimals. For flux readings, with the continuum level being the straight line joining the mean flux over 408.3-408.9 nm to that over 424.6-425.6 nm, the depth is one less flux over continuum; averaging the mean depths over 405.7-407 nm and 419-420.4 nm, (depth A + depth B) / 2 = 0.035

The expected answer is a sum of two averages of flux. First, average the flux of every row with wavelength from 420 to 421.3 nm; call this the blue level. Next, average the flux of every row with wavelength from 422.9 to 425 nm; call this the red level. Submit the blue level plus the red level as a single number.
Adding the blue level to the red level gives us 25.0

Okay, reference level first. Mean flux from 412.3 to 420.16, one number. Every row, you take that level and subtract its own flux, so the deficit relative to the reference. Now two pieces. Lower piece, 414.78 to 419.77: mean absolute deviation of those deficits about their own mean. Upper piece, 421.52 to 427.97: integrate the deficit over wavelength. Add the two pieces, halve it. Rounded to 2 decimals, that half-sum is -1.59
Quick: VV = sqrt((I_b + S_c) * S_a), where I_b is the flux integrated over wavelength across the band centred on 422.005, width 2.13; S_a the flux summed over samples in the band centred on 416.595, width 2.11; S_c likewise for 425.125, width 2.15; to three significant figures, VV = 150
